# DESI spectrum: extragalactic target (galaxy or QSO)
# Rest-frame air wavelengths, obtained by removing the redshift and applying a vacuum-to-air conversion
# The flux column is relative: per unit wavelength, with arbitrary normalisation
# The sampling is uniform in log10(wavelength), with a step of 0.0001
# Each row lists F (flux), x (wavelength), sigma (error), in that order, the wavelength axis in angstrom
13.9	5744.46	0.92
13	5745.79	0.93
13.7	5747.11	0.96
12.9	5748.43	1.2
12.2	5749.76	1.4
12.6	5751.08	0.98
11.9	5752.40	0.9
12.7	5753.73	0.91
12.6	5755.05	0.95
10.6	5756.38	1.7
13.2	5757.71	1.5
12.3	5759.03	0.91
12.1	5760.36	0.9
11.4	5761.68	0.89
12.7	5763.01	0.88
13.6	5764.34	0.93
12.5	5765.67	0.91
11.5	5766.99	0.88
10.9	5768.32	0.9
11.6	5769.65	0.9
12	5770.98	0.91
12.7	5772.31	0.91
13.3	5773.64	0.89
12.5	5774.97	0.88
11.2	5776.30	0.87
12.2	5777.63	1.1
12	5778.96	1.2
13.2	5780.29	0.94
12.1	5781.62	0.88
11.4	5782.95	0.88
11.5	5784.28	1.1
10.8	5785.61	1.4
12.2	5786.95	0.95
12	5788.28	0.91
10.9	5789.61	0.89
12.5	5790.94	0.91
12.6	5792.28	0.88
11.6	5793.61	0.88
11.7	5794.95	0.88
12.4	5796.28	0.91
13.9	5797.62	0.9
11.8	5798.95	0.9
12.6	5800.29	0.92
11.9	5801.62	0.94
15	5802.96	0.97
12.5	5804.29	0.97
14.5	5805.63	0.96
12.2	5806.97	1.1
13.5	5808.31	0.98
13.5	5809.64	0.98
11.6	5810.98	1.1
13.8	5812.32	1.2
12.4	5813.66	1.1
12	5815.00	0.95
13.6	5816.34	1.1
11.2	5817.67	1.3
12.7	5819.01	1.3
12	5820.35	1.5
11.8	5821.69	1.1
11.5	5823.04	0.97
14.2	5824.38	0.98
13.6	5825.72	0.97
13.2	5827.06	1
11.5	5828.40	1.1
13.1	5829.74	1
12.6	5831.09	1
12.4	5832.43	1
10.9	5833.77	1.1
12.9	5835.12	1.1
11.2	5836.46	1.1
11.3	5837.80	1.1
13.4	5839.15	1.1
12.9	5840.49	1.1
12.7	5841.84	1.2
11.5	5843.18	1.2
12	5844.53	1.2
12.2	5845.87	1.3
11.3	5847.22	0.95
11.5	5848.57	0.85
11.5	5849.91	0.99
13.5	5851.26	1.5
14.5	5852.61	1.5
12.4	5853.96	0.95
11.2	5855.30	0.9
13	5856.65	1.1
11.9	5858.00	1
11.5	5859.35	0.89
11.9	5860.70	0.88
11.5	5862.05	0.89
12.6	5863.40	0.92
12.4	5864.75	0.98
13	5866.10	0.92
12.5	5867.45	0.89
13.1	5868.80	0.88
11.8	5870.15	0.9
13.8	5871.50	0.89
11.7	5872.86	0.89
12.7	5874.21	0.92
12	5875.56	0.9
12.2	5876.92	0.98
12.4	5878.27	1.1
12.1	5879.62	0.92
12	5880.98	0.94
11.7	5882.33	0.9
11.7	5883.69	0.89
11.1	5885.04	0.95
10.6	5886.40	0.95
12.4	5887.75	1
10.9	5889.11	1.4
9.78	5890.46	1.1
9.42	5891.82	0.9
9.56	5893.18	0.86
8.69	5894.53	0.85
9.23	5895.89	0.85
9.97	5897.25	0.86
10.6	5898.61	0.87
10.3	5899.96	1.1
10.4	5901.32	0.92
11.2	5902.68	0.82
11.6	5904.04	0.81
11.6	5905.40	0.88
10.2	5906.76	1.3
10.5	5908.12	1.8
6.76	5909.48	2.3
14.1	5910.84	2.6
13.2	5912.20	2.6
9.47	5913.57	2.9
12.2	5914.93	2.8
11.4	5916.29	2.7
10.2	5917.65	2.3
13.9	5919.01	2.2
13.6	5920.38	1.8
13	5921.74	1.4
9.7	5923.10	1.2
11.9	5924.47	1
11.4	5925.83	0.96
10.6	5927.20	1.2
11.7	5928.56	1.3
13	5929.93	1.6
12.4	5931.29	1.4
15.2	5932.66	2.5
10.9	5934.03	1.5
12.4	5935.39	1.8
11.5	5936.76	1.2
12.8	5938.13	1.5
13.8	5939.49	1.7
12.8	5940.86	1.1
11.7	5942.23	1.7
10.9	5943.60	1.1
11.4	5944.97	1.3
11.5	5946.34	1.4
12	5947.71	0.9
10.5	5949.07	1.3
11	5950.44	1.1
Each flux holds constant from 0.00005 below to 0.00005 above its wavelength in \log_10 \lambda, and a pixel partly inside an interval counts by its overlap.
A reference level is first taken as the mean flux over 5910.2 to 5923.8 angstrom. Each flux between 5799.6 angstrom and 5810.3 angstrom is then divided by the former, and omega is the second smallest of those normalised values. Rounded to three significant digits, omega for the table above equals 1.01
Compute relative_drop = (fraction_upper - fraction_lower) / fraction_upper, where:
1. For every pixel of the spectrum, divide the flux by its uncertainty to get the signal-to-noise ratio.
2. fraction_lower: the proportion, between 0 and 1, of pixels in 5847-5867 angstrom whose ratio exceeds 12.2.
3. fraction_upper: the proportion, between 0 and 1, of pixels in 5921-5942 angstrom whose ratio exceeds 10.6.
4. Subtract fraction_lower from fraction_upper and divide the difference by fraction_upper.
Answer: -2.0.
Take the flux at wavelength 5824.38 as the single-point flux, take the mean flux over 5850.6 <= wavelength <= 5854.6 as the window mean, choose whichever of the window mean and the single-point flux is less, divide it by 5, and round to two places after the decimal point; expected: 2.69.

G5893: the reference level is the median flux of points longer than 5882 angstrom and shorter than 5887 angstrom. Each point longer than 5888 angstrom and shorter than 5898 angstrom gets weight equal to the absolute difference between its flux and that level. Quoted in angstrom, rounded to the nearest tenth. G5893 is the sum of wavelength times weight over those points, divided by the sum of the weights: 5893.7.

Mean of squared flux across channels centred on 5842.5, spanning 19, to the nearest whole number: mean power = 146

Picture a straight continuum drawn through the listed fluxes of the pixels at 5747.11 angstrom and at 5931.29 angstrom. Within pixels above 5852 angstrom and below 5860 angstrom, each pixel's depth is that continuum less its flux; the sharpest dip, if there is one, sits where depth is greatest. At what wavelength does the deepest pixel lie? 5855.30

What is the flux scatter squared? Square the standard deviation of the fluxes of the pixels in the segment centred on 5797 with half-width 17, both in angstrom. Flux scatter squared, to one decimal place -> 1.1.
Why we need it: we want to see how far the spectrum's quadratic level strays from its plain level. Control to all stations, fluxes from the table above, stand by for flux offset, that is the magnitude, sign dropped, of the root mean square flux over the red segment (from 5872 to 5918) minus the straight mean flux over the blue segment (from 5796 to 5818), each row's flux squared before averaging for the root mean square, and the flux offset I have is 1.8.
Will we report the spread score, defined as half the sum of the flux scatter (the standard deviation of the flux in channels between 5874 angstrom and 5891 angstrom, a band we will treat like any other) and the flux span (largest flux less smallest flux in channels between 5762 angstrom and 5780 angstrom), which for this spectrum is 1.8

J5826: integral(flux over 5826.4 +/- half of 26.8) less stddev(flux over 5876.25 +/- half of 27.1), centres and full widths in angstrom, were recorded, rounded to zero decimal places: 331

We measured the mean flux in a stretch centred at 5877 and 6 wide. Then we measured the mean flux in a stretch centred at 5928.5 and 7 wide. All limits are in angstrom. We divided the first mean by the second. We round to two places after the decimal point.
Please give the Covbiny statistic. 1.04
